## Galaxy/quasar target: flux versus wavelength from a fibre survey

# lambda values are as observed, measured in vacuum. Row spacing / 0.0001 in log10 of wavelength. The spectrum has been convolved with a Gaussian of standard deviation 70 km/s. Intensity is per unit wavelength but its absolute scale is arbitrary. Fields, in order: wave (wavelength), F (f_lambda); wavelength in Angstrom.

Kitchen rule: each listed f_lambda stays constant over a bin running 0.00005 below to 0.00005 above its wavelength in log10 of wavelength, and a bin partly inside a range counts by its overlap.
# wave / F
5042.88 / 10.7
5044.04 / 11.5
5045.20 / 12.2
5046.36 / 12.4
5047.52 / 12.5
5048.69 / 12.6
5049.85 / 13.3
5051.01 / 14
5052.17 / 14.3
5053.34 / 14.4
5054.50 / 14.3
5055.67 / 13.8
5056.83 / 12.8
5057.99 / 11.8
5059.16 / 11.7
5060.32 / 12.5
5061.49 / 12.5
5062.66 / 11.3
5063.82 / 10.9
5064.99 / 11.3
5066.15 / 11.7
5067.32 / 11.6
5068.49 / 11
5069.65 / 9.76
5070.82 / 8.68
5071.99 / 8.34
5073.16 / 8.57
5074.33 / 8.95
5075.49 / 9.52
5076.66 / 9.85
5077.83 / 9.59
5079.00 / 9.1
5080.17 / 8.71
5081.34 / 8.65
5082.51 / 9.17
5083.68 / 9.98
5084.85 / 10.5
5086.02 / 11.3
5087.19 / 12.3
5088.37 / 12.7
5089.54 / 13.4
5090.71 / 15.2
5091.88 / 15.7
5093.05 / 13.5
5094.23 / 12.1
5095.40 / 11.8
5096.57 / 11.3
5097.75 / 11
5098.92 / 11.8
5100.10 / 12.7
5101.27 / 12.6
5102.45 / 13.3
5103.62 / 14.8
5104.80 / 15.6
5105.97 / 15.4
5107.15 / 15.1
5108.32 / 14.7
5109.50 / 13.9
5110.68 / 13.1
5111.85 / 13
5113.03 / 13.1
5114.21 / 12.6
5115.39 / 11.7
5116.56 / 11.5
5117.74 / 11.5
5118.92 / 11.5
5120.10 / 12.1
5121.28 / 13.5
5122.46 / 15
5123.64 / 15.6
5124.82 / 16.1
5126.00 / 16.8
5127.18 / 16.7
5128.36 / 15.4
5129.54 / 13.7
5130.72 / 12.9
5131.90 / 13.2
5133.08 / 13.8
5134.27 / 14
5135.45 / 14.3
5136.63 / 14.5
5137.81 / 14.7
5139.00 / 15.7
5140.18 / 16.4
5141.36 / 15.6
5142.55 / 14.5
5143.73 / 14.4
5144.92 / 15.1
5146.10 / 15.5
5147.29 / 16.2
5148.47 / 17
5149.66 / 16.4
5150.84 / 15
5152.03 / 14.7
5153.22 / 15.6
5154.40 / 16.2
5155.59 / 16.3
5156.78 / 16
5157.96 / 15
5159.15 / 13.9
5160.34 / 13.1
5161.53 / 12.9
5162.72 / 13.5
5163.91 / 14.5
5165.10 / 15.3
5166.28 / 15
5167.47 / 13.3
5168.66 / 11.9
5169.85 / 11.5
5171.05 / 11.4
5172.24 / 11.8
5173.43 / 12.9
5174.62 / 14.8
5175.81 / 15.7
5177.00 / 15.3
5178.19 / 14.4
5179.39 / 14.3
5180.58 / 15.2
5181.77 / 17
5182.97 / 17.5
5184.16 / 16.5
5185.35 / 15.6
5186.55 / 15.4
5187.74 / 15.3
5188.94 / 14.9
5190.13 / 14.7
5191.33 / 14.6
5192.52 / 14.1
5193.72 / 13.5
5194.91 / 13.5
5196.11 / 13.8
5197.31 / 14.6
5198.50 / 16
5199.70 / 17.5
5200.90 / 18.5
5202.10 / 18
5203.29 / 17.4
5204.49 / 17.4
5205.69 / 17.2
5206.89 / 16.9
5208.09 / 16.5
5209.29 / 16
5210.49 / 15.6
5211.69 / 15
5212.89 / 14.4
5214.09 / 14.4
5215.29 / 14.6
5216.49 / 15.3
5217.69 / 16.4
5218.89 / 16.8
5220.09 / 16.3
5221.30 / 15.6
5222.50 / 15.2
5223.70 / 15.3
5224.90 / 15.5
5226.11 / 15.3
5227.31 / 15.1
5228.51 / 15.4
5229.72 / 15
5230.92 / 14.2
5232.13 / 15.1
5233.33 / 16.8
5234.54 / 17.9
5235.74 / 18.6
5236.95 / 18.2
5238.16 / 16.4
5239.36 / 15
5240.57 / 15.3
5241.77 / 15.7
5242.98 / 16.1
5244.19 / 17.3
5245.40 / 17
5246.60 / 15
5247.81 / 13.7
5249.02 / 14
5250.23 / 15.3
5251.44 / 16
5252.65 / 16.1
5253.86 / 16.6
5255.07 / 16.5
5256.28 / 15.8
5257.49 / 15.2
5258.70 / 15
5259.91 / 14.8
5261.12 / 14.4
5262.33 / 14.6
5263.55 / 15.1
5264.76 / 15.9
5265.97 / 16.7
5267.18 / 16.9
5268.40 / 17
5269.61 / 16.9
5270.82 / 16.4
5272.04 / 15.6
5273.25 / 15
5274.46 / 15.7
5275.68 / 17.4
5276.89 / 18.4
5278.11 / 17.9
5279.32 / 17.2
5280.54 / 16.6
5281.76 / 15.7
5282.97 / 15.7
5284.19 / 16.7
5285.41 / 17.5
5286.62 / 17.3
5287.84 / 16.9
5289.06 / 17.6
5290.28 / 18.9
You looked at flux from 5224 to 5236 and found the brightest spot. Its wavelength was 5235.74 Angstrom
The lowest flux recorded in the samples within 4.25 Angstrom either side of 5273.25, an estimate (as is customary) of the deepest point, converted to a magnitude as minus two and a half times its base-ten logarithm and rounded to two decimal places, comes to -2.94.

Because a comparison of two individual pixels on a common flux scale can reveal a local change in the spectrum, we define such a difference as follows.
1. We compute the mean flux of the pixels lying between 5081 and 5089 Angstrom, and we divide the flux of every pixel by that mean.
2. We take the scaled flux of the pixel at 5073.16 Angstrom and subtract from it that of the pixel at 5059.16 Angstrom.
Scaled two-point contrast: -0.29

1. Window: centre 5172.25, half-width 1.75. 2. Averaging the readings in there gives 12.0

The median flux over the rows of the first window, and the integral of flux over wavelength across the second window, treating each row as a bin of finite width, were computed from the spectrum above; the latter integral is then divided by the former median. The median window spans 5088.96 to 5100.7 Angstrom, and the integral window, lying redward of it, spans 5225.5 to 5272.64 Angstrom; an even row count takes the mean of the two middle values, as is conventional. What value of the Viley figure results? 60.2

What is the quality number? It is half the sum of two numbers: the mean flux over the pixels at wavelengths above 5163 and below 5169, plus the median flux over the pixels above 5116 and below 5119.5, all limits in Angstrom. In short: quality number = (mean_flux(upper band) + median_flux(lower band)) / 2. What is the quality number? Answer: 12.8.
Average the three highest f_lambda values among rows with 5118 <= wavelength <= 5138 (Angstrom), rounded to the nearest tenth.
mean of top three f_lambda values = 16.5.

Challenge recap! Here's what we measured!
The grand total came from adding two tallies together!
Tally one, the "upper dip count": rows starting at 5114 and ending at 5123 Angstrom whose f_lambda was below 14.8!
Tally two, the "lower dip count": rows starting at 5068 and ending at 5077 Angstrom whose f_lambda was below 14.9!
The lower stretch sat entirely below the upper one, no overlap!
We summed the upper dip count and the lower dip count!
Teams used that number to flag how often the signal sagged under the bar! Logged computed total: 15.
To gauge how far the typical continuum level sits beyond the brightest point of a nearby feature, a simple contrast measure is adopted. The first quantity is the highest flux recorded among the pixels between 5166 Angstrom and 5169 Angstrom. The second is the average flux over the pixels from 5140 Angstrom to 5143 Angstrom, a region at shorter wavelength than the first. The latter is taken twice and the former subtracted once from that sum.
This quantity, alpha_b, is 16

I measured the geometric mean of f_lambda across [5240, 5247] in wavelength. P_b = 16.0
